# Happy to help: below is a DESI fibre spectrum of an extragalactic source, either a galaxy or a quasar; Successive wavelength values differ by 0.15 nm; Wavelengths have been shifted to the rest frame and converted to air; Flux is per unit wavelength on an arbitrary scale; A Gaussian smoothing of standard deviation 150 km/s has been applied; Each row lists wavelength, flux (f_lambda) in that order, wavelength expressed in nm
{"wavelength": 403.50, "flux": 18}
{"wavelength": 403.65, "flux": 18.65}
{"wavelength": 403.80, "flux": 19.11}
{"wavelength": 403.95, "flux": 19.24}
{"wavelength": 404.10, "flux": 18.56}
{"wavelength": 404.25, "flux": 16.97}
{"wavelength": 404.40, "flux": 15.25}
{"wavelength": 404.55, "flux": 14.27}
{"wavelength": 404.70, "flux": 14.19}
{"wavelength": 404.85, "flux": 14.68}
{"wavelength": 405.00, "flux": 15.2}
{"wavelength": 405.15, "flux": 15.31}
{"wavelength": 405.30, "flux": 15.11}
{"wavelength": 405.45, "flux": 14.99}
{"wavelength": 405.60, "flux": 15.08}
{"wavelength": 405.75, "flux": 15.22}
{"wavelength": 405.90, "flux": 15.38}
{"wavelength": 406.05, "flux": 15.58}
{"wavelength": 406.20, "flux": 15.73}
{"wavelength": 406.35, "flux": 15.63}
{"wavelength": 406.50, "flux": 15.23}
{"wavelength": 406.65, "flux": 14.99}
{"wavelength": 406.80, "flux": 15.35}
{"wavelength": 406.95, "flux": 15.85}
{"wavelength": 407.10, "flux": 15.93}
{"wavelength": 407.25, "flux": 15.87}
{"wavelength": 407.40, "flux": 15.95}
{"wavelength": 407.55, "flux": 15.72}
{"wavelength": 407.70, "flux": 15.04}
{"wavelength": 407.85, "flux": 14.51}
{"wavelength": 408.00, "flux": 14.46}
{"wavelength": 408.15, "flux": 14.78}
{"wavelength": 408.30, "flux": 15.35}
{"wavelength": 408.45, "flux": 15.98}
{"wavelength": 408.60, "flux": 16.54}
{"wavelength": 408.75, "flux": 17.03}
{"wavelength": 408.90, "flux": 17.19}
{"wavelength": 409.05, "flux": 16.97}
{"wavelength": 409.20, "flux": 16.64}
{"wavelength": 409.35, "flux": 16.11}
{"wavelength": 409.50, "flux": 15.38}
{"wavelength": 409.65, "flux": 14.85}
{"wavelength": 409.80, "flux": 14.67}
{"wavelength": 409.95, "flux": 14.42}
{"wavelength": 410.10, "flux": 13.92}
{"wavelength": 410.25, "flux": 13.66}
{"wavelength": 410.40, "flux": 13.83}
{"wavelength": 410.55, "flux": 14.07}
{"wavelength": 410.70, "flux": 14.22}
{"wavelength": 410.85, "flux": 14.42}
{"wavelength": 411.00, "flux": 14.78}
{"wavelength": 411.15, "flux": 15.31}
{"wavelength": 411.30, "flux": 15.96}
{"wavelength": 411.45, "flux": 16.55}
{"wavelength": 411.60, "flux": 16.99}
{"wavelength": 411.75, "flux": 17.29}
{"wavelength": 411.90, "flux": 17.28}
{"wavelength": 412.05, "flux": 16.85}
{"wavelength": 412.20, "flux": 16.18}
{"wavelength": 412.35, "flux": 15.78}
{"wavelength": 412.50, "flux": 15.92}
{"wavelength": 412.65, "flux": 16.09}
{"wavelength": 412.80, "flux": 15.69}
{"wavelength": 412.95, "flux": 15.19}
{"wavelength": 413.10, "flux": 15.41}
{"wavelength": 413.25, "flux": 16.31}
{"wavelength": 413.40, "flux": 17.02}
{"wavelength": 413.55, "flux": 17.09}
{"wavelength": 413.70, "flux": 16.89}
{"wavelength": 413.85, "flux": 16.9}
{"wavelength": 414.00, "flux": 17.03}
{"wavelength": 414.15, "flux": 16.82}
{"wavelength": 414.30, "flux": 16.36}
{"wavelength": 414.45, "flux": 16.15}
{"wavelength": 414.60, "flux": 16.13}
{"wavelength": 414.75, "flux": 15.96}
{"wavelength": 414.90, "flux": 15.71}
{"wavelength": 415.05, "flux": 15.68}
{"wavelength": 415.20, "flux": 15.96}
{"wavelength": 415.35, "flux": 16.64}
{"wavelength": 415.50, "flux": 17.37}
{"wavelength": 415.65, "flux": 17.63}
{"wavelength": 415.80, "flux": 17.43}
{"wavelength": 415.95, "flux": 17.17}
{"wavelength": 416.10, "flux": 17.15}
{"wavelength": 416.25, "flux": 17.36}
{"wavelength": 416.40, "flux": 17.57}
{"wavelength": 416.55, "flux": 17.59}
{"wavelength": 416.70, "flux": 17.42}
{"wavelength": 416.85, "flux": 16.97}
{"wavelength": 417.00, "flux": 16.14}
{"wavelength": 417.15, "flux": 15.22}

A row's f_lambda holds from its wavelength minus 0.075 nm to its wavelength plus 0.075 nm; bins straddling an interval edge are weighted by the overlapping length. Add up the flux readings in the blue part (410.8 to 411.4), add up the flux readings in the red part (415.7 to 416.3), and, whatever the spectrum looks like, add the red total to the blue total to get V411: 130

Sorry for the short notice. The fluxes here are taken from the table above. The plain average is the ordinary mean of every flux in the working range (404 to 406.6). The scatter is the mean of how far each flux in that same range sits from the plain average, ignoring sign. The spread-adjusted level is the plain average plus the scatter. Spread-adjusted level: 16.1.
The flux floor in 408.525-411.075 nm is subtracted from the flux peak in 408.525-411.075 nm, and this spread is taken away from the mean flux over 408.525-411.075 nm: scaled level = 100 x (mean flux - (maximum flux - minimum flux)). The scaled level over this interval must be 1169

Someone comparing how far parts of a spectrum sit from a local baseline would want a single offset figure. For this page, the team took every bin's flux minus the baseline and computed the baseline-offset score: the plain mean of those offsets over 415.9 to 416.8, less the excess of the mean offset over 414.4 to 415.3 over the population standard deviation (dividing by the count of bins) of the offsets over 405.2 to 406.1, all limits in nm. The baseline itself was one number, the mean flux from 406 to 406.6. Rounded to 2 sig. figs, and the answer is 1.6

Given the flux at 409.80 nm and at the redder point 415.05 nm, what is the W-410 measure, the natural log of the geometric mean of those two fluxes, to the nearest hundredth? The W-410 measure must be 2.72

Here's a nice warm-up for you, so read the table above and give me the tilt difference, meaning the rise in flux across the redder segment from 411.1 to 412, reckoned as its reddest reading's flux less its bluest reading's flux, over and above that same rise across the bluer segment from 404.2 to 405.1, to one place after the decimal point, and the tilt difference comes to 3.7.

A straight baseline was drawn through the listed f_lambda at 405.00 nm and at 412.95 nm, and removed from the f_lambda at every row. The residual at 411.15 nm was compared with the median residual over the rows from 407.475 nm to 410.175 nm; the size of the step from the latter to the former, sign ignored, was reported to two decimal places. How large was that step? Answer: 0.05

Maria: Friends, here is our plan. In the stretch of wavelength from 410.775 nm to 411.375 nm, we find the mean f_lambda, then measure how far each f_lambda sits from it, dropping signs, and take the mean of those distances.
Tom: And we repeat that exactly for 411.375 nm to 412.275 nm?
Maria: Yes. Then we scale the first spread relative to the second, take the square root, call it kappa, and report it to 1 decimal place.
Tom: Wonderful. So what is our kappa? 1.3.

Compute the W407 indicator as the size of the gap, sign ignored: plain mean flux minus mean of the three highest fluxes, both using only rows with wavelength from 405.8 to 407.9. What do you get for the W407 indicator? 0.43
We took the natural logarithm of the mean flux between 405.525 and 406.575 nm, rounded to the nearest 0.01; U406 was 2.73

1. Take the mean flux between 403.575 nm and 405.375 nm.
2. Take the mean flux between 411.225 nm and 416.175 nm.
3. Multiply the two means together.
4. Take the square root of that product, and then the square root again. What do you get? 4.05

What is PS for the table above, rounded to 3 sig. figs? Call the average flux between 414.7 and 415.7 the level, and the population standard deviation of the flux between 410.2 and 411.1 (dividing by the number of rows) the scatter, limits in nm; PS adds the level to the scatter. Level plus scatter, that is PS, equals 16.8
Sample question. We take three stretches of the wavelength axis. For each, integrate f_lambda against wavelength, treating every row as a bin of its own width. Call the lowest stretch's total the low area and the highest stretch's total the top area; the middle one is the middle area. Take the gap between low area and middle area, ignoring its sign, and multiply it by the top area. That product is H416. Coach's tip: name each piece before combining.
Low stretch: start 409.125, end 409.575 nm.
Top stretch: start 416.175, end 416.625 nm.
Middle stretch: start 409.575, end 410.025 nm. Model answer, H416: 5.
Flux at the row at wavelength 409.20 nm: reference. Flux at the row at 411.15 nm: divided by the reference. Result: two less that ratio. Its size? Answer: 1.08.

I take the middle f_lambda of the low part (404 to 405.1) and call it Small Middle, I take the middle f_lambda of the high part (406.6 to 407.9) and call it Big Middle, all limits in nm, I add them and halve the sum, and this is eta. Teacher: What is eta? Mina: 15.5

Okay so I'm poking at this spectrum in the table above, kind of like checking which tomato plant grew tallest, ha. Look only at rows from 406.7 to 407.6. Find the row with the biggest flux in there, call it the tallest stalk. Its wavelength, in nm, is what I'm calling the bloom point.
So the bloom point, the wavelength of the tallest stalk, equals 407.40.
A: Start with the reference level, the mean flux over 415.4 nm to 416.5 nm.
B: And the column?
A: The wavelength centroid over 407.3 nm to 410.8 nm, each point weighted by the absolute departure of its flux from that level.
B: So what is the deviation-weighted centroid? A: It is 409.28 nm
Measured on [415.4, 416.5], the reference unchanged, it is 415.99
